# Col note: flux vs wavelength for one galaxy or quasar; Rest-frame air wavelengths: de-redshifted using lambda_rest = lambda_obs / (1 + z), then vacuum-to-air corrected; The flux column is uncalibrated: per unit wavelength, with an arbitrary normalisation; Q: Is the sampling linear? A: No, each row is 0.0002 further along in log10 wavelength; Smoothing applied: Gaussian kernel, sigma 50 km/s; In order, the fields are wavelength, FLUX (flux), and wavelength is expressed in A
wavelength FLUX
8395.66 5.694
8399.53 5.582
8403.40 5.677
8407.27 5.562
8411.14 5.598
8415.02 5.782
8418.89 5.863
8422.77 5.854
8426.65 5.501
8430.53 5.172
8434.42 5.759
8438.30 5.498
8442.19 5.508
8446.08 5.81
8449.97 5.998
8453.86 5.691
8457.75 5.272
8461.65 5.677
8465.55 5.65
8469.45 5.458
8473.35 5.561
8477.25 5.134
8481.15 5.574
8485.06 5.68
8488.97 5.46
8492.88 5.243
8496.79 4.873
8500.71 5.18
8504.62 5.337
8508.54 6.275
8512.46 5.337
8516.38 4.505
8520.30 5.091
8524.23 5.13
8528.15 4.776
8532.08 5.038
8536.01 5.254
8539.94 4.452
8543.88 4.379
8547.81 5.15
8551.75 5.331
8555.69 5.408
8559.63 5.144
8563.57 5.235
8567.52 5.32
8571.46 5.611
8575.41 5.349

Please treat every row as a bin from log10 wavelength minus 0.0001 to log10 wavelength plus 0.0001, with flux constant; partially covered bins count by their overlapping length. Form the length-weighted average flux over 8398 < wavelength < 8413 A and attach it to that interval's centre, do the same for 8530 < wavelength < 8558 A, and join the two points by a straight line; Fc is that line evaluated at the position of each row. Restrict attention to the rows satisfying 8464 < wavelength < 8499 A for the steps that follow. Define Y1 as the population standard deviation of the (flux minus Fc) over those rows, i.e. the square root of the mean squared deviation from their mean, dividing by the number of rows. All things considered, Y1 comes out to 0.23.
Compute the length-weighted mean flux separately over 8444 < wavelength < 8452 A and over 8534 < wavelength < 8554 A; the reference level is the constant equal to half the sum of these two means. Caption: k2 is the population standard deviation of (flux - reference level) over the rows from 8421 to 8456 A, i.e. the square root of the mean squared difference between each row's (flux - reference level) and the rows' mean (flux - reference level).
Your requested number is 0.235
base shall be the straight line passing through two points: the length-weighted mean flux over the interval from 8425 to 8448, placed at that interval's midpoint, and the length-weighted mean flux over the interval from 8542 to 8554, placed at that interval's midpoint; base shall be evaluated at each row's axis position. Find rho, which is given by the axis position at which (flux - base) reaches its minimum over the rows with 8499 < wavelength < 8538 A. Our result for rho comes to 8516.38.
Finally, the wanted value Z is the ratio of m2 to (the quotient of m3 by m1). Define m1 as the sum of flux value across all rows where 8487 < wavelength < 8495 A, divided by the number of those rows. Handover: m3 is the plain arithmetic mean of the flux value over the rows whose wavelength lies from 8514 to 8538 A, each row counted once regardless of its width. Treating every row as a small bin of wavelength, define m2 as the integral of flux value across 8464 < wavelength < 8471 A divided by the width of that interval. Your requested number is 6.0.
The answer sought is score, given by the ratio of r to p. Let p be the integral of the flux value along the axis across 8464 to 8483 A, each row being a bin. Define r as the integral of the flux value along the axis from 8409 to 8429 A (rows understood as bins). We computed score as 1.10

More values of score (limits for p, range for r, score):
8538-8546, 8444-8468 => 3.84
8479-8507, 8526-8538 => 0.40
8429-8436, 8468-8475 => 1.01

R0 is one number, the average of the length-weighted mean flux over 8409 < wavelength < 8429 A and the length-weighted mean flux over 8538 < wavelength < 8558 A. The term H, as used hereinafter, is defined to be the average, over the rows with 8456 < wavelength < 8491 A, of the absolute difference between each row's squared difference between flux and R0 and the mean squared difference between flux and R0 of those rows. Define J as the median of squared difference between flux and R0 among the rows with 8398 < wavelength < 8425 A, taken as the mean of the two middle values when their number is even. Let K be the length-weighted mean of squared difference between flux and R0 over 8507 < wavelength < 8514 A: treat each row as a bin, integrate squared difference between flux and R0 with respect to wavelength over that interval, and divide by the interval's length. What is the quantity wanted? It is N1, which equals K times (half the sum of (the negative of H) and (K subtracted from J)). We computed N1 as -0.08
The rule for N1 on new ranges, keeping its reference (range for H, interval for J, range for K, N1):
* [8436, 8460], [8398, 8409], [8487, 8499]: -0.01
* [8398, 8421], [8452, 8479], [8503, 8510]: -0.10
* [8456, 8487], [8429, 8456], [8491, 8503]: 0.00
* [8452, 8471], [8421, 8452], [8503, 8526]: -0.03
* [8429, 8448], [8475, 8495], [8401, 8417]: -0.01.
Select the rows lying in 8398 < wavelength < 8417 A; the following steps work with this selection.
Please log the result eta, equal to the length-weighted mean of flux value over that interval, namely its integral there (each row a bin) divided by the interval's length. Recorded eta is 5.64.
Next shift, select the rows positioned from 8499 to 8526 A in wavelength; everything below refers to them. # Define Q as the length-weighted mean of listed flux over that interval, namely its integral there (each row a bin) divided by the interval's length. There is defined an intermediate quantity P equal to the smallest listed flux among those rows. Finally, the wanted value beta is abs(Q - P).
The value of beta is 0.76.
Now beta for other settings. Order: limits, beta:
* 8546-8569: 0.12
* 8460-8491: 0.39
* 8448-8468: 0.38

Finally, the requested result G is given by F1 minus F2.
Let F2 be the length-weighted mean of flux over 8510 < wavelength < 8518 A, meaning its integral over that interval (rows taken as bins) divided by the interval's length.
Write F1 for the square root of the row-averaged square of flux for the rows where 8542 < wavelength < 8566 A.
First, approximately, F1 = 5.12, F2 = 5.0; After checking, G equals 0.1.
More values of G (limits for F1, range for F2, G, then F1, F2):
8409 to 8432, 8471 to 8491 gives 0.2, 5.63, 5.5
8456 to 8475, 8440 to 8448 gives -0.1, 5.53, 5.7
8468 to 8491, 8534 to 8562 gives 0.5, 5.48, 5.0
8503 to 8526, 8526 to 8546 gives 0.5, 5.31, 4.8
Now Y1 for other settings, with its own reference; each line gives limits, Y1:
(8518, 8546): 0.30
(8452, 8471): 0.16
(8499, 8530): 0.47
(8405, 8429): 0.15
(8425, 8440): 0.21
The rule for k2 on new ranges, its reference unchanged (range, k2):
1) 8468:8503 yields 0.245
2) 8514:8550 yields 0.321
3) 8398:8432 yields 0.201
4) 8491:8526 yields 0.447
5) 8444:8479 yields 0.250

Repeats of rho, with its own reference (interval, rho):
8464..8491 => 8477.25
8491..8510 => 8496.79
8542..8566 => 8543.88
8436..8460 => 8457.75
